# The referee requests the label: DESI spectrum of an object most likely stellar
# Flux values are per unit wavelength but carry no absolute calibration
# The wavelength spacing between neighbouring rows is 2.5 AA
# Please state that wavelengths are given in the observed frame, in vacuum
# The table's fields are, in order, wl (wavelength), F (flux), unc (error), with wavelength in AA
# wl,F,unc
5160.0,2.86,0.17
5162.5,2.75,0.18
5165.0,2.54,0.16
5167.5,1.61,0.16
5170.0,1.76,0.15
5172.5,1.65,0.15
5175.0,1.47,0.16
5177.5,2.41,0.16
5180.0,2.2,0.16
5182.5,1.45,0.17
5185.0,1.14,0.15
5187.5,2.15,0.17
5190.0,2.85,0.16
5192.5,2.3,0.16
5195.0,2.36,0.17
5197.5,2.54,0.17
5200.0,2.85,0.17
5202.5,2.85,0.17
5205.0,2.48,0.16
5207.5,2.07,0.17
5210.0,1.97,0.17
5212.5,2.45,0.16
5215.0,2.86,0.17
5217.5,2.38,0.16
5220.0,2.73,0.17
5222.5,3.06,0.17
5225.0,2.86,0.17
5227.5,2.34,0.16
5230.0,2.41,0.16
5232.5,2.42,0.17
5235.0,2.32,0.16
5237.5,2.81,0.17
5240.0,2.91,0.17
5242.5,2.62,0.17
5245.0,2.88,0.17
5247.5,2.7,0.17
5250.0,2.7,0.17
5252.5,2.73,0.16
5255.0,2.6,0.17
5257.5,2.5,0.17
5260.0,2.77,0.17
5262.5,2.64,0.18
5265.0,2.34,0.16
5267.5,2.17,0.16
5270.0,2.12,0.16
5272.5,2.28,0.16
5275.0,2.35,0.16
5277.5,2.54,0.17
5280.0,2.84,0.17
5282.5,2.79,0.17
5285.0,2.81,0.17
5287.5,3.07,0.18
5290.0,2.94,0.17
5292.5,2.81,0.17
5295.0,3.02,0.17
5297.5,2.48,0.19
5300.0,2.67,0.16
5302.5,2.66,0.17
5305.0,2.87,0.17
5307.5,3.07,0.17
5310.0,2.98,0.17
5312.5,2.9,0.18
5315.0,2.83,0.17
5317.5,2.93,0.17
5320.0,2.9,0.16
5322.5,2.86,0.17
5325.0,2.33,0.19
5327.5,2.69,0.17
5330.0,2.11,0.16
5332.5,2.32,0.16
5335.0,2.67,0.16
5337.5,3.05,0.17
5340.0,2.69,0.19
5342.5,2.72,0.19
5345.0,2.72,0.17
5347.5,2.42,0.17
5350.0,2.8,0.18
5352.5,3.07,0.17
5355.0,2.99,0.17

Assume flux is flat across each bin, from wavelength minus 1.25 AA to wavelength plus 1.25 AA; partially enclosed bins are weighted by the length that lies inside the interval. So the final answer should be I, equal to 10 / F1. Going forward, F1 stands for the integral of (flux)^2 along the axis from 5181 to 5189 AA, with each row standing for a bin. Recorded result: 0.429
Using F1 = 23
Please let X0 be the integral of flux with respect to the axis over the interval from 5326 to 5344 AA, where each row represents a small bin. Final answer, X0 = 46.9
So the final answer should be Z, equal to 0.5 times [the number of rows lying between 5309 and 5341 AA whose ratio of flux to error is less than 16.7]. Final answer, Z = 4.0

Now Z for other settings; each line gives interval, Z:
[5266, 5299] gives 4.5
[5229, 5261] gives 5.0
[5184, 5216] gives 4.5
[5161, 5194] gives 6.0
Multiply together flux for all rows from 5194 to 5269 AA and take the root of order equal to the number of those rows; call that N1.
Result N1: 2.6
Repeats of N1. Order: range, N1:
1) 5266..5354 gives 2.7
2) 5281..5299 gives 2.8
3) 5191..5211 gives 2.4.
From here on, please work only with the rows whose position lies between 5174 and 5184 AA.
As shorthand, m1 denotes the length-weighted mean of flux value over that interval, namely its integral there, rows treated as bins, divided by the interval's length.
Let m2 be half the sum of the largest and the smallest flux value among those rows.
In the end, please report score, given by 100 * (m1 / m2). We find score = 97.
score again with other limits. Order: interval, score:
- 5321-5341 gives 100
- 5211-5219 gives 97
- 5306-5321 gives 99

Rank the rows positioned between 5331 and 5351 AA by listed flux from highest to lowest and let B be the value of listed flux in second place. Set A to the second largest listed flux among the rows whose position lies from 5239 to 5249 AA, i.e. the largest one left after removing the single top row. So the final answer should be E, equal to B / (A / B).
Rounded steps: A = 2.88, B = 2.8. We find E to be 2.7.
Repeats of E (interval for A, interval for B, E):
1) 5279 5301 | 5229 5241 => 2.6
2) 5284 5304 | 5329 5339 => 2.4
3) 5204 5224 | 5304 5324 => 3.1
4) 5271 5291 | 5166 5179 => 1.1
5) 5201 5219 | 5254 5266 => 2.4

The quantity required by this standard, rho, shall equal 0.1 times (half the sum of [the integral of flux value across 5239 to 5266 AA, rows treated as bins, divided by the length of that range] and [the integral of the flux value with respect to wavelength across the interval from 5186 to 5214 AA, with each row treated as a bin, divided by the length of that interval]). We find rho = 0.255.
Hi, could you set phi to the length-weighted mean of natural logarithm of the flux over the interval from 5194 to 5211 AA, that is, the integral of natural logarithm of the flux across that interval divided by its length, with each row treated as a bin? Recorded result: 0.89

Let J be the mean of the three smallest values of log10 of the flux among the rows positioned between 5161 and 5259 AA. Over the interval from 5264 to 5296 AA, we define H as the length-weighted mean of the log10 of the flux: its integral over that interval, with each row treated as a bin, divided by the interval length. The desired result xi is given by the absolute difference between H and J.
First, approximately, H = 0.415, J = 0.129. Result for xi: 0.287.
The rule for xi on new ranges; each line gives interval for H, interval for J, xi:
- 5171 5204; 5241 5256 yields 0.101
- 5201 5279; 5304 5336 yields 0.051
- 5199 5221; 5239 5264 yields 0.015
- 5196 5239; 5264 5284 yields 0.064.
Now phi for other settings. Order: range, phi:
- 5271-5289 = 0.97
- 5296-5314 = 1.03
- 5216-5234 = 0.95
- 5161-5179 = 0.69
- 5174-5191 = 0.62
